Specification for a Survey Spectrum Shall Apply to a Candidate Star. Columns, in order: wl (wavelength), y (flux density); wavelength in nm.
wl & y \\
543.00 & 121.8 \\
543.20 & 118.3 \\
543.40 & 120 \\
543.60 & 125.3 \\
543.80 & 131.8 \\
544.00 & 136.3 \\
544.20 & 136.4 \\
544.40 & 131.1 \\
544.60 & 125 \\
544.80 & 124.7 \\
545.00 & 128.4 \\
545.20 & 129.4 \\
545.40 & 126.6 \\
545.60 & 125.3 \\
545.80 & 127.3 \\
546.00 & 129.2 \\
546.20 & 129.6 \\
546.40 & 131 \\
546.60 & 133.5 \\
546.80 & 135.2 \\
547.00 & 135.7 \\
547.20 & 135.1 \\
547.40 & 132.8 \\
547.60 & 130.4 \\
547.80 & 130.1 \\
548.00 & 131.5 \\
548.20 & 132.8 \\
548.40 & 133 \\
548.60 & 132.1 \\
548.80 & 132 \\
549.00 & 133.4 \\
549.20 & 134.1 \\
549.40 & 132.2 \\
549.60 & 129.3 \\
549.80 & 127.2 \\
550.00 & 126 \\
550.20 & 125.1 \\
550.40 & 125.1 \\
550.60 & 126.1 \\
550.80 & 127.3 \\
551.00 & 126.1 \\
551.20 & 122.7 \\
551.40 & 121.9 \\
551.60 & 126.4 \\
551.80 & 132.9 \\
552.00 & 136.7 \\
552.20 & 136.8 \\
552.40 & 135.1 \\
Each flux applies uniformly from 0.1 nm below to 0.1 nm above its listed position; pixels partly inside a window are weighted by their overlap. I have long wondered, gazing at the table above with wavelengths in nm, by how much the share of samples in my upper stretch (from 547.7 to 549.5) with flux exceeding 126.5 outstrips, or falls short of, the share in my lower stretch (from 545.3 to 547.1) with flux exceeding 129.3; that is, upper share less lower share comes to 0.4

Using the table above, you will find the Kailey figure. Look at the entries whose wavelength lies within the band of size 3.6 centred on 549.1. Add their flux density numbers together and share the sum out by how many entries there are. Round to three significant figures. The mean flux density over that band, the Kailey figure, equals 130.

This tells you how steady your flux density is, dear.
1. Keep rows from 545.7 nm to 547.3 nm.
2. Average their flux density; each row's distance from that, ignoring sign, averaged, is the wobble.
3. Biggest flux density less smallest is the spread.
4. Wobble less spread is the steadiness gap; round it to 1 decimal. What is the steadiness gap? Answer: -5.6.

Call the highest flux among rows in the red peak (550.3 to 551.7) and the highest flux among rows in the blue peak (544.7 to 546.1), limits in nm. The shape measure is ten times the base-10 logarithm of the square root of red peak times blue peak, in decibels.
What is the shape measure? 21.1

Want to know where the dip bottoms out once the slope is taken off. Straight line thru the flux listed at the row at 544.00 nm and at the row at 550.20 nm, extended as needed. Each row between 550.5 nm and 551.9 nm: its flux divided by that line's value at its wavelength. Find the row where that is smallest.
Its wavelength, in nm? 551.40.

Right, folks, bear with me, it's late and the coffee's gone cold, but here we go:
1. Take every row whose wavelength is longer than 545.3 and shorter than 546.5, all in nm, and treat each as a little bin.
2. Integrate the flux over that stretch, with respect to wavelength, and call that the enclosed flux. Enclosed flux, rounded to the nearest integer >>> 154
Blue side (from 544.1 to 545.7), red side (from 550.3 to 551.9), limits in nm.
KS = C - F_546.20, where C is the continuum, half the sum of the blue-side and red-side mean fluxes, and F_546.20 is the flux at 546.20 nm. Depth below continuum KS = -2.4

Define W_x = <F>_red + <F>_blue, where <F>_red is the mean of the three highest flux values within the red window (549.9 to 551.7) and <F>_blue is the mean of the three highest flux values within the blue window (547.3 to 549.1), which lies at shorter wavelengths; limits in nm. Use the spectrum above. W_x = 260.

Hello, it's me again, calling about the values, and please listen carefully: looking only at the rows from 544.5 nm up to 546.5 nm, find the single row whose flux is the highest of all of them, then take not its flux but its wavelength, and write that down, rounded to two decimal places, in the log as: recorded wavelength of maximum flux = 546.40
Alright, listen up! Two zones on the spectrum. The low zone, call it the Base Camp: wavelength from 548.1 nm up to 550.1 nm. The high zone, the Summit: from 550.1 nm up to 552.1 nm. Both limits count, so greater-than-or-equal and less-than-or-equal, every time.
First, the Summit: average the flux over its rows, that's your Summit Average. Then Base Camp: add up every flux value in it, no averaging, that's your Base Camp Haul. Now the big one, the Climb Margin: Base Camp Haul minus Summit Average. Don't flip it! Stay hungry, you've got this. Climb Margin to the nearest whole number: 1185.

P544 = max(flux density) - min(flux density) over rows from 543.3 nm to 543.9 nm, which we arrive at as 11.8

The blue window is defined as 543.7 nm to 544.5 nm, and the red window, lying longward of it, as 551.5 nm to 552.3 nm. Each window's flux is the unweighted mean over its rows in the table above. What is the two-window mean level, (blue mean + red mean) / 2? 134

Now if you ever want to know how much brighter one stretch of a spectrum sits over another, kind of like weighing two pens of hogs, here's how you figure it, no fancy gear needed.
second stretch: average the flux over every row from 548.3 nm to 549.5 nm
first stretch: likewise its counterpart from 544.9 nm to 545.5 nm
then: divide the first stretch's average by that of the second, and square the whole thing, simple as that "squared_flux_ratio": 0.93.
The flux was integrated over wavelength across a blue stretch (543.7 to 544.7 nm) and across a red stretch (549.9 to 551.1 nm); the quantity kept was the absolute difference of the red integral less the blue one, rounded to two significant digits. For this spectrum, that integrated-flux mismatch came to 19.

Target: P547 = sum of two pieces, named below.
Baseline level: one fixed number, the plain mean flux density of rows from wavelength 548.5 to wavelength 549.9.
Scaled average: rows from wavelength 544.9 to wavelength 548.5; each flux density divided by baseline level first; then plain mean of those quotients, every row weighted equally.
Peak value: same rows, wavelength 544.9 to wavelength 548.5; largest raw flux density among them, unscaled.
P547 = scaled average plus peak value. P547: 137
